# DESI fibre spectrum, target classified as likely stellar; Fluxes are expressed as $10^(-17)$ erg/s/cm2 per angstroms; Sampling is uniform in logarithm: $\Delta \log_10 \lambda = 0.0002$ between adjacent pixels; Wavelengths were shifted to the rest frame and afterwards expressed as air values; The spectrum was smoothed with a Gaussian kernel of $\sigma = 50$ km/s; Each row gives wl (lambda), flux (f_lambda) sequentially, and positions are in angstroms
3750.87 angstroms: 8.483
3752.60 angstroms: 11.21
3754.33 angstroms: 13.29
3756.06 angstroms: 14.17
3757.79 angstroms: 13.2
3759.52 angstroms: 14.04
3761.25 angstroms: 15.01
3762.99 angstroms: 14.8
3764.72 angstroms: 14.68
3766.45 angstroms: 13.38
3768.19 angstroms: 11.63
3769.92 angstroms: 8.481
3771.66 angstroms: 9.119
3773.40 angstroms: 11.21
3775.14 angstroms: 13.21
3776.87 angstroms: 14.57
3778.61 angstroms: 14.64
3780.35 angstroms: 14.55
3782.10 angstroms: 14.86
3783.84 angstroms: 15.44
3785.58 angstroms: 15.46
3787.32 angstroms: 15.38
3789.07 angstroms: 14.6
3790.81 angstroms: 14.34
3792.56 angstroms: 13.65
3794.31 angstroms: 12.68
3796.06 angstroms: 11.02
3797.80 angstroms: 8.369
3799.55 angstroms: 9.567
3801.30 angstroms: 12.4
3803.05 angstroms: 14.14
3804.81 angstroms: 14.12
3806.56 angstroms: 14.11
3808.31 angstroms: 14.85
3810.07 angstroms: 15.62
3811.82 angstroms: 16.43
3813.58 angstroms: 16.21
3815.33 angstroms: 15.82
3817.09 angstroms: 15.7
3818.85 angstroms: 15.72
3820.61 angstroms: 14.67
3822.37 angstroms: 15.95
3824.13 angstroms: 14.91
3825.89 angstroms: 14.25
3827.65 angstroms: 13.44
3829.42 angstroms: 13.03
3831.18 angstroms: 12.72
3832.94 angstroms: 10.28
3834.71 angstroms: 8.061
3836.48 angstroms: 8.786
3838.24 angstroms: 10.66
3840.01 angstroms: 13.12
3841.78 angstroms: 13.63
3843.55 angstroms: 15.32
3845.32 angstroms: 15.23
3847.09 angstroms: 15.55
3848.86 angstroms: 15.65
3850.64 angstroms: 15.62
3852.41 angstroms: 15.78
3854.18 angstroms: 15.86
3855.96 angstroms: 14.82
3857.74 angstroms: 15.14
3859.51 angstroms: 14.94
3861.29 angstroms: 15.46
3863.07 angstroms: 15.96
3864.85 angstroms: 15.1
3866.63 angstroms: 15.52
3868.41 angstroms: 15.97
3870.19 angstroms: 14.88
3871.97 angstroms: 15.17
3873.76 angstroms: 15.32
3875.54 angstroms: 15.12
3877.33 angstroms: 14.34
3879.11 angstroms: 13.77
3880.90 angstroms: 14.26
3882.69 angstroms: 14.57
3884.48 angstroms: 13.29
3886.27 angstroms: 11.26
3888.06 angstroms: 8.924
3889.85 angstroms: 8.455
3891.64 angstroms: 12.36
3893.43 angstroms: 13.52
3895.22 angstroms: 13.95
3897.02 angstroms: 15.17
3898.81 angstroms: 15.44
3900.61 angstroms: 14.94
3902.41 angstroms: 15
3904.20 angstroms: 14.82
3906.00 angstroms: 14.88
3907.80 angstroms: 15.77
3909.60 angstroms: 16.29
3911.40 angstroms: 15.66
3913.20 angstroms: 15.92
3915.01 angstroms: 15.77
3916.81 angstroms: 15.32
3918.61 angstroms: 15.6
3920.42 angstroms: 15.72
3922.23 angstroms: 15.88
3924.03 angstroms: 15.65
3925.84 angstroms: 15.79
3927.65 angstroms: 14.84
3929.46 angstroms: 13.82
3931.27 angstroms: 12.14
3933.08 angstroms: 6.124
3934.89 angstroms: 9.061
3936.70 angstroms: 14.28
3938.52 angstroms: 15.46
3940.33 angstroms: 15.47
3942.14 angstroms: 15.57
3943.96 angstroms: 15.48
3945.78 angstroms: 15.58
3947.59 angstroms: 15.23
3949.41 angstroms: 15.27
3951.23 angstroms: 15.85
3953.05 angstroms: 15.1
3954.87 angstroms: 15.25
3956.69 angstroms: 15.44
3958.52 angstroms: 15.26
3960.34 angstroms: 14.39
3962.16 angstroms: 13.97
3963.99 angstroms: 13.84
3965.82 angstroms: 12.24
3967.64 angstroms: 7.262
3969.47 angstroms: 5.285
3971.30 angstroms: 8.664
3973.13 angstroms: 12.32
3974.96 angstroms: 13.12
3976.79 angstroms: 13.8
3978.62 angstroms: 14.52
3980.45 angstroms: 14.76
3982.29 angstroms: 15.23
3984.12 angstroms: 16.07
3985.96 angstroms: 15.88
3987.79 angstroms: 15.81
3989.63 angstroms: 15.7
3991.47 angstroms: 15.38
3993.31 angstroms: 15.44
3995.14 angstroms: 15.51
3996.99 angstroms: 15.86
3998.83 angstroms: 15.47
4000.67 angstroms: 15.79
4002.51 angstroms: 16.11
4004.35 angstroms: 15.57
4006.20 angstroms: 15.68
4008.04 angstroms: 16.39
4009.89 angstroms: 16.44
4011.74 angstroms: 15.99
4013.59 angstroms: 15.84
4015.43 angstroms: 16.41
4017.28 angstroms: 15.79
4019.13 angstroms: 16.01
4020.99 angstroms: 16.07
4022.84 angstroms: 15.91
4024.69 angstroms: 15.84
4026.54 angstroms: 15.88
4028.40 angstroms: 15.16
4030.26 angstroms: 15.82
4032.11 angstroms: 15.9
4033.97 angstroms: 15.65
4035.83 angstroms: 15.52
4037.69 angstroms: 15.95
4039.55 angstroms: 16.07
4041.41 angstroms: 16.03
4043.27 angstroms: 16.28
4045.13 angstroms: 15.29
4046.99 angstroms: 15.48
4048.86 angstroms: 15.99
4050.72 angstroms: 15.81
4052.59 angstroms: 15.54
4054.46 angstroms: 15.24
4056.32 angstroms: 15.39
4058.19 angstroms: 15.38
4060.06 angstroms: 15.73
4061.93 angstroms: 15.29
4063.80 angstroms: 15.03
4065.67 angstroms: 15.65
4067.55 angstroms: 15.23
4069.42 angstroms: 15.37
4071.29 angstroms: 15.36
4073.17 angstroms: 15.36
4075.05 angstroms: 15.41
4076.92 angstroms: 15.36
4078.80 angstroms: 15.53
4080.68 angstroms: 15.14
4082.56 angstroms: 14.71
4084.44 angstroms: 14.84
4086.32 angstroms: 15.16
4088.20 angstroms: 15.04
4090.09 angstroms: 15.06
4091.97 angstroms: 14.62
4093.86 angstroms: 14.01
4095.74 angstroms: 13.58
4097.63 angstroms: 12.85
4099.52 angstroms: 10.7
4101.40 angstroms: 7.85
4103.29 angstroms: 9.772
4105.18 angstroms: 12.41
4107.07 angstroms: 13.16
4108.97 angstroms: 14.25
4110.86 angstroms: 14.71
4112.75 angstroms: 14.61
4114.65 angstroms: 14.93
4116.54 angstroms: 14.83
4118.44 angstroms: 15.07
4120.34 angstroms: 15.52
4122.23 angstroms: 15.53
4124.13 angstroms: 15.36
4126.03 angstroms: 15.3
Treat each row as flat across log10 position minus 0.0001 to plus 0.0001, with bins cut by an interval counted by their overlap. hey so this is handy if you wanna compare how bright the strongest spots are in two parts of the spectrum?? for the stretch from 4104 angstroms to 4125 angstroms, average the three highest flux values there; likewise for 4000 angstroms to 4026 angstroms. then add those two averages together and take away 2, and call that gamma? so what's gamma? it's 29.9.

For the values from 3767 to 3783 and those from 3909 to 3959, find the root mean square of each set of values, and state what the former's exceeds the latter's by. -2.2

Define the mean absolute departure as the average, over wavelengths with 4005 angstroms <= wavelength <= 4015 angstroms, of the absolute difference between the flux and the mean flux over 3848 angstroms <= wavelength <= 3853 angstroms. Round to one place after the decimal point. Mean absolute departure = 0.4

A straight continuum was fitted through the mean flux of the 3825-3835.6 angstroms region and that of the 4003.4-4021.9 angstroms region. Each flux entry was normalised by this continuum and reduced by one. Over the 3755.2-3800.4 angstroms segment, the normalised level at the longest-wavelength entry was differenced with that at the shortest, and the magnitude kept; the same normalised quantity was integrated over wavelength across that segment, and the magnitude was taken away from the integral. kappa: 9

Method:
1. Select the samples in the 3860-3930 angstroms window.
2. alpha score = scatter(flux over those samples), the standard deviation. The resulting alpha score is 1.7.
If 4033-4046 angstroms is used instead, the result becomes 0.3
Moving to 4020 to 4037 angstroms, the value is 0.3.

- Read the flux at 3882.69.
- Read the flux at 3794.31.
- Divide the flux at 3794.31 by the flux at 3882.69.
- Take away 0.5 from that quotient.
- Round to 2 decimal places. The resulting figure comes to 0.37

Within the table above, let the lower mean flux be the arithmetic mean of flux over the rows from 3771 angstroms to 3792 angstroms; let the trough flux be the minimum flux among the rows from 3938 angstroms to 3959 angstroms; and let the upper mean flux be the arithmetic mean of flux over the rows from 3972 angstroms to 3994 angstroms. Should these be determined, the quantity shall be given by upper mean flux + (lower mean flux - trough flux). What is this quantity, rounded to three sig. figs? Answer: 13.7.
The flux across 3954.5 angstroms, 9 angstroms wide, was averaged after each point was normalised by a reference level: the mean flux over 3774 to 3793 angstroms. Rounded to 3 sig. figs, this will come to 1.05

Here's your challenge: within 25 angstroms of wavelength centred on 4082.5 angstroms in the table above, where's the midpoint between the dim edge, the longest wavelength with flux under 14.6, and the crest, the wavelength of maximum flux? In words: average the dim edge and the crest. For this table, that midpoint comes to 4086.3 angstroms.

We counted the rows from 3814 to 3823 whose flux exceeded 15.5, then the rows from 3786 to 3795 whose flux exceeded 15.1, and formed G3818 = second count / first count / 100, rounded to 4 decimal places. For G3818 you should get 0.0025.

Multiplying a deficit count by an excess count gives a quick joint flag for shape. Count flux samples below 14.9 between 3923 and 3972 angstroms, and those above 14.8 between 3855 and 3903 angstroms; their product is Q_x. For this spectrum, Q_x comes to 208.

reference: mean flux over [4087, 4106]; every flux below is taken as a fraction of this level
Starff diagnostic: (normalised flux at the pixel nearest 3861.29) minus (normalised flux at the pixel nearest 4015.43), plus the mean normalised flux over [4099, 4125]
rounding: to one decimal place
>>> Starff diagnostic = 1.0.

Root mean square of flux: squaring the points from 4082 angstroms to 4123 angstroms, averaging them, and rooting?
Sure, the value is 13.9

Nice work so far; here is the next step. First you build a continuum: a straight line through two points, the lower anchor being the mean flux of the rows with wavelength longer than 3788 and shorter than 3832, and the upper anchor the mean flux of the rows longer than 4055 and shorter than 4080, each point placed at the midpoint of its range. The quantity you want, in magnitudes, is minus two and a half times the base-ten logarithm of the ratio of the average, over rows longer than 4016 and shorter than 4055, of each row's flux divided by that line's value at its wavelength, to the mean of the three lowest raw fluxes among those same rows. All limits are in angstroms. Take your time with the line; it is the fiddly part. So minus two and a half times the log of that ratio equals 2.9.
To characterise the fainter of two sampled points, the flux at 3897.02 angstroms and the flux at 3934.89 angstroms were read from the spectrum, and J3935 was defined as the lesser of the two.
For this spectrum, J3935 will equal 9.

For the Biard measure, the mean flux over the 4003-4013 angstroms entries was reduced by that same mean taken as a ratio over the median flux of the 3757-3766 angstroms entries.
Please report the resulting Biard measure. 14.9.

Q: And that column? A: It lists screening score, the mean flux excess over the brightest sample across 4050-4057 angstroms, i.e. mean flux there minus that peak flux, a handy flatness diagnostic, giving -0.3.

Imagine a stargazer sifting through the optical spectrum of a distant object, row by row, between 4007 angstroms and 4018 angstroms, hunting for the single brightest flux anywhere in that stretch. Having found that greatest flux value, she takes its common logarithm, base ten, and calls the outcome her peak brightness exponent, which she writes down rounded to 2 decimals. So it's 1.22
